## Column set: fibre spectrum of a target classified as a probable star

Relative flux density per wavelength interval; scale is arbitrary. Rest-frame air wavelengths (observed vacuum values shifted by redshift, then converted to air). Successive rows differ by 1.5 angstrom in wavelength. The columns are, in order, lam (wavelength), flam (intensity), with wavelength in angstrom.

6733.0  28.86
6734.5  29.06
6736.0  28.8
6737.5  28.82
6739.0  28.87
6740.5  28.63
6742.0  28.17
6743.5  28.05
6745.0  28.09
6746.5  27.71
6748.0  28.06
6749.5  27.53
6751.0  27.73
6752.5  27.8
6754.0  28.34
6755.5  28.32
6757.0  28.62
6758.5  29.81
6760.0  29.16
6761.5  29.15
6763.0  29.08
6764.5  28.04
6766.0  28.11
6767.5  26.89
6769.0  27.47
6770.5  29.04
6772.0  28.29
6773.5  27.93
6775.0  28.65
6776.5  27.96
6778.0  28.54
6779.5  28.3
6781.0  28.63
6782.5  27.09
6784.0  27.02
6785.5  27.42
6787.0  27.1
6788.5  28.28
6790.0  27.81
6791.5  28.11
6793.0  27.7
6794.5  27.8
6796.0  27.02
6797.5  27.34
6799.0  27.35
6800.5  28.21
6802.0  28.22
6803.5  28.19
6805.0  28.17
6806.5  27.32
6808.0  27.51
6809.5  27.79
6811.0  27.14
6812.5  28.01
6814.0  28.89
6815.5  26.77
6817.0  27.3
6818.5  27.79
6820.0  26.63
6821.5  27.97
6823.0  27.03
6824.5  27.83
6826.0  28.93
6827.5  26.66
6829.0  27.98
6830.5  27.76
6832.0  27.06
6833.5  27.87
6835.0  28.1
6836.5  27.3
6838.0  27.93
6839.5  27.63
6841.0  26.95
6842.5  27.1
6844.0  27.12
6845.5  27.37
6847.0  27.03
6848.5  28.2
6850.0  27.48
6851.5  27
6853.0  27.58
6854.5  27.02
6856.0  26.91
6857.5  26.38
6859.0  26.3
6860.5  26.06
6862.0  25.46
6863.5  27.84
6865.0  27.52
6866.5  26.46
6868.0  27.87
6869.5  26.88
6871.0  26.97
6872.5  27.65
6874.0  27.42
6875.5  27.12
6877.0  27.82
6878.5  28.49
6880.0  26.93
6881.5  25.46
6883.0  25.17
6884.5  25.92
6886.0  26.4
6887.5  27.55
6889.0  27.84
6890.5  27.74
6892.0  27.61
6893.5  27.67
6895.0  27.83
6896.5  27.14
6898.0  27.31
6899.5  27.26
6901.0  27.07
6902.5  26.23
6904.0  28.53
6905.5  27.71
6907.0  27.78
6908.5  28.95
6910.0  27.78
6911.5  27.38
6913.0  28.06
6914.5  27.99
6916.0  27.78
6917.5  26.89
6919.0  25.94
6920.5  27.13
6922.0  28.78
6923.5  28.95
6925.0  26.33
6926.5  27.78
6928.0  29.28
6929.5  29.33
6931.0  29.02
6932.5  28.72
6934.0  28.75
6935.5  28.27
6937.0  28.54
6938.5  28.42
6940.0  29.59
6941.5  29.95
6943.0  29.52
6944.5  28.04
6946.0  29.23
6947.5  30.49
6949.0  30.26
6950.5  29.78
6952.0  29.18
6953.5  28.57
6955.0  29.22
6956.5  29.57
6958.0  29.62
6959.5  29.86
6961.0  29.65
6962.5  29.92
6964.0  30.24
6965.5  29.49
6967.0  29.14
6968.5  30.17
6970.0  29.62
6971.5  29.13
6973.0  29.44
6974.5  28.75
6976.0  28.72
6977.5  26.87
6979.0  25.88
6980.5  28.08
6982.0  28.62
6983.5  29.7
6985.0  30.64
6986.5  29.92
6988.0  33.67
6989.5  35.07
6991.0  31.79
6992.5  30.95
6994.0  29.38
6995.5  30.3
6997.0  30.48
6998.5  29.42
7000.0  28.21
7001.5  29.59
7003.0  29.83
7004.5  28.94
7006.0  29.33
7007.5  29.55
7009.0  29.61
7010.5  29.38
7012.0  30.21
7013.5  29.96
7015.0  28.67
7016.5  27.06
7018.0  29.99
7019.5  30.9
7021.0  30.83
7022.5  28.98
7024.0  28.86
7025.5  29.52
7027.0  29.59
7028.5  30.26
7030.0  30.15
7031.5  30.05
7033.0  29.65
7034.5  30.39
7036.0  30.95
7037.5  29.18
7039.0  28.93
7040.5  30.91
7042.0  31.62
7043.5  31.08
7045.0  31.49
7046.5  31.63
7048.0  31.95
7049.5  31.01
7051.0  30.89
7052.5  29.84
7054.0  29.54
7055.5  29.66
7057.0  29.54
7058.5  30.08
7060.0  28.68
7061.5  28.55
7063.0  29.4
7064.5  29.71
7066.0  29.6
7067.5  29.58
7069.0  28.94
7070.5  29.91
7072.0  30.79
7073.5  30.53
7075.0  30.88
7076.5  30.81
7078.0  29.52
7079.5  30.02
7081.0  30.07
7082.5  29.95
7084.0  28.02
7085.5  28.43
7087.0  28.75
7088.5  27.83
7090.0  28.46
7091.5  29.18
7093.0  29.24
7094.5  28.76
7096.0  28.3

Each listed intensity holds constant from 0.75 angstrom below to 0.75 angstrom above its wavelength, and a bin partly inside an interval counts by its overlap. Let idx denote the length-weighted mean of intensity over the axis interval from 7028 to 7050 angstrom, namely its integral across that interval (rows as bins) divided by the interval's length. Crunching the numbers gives 30.6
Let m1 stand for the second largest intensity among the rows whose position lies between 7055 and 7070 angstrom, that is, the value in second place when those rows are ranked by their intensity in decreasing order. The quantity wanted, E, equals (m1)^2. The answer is 883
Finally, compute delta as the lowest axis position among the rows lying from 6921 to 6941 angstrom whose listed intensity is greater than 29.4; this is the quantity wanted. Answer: 6940.0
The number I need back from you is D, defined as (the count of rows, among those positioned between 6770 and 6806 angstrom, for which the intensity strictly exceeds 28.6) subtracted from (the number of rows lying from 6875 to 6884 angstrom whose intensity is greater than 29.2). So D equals -3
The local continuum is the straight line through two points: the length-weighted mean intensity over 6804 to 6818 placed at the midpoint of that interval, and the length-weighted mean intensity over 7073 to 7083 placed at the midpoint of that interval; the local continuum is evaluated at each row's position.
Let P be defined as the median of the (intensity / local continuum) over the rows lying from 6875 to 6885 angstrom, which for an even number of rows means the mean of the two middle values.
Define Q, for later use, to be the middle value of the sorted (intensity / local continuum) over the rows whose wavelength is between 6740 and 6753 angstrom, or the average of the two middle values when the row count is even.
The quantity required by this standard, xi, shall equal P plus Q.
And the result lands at 1.987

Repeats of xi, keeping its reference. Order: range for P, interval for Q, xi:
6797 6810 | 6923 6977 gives 2.013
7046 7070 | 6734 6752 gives 2.026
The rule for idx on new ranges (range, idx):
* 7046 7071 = 29.9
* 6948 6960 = 29.5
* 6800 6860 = 27.5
